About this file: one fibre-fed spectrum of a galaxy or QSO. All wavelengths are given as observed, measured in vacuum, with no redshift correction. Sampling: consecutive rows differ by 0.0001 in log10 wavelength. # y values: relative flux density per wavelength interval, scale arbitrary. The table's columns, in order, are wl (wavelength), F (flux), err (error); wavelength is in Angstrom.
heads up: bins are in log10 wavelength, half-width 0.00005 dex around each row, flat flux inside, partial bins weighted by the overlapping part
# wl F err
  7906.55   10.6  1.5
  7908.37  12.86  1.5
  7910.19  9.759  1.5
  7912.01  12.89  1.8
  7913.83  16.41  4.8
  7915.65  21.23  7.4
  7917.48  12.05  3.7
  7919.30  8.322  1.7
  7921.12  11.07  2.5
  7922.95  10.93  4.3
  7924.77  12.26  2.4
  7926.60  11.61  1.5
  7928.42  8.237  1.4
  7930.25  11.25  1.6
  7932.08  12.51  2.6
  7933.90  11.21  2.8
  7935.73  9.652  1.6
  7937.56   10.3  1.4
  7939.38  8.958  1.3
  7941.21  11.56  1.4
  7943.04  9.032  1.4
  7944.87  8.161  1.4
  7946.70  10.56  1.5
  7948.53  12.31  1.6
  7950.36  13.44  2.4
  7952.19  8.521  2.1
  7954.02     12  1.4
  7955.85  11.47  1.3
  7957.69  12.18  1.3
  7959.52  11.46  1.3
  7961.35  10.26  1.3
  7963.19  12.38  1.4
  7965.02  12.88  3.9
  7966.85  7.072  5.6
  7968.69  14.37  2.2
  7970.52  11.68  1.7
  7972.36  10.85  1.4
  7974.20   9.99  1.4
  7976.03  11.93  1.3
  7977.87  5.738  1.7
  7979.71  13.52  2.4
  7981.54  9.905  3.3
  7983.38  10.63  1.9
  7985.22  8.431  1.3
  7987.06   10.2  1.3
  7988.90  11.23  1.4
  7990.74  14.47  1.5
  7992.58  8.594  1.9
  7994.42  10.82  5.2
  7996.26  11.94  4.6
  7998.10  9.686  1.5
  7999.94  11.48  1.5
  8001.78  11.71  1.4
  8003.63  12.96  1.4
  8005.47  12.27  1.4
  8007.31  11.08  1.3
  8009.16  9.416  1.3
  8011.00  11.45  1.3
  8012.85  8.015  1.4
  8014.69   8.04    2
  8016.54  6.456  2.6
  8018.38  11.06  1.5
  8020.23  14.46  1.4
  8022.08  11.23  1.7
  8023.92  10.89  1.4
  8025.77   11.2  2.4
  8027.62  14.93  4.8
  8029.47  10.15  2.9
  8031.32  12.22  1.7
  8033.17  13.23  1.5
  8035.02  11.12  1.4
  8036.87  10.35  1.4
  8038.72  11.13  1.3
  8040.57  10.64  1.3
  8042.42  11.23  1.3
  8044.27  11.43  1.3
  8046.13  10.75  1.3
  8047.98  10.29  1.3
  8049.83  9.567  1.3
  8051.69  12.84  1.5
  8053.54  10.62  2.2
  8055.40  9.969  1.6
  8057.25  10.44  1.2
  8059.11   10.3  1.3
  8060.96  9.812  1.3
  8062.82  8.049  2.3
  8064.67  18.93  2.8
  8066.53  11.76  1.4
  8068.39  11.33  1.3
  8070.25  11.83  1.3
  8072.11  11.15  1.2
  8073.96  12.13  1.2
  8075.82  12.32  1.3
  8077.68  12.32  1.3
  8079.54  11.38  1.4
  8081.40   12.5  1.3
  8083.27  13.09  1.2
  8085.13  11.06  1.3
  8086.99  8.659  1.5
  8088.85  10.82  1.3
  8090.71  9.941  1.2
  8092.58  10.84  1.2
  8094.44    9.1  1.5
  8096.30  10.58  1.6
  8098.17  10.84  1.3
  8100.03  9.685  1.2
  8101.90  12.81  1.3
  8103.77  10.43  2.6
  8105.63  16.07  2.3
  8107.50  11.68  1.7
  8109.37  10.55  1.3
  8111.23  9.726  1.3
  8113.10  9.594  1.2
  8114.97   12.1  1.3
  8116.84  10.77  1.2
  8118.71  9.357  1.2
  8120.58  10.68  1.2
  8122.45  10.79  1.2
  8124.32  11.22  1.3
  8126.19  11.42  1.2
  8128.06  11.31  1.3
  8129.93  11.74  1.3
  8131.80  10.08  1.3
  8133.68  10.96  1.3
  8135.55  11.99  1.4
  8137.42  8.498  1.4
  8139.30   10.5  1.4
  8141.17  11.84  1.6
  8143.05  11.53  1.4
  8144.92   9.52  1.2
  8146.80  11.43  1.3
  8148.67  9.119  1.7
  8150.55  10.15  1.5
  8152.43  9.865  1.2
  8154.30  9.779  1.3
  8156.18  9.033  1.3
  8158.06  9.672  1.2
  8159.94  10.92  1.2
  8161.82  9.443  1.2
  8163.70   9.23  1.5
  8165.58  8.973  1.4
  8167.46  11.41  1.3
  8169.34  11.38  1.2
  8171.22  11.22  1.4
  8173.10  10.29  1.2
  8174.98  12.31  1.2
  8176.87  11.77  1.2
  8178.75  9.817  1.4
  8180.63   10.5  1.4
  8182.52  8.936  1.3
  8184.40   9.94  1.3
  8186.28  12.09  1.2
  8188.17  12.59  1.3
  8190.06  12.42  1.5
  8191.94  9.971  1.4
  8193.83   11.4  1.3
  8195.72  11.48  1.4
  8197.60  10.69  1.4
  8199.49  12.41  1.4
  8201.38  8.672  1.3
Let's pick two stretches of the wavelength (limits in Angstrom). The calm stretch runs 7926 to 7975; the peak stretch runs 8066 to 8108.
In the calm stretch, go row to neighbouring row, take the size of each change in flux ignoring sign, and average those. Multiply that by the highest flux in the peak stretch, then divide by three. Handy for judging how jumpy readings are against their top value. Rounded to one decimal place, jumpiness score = 11.4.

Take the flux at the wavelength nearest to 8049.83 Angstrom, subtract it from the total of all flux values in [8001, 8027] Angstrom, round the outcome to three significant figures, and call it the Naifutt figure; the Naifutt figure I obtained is 141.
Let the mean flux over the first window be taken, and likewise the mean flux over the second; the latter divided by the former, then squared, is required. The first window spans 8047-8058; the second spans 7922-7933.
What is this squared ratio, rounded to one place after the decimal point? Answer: 1.1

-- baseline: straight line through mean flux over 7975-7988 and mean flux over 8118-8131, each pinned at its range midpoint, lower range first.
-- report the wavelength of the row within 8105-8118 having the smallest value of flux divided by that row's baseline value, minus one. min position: 8113.10 Angstrom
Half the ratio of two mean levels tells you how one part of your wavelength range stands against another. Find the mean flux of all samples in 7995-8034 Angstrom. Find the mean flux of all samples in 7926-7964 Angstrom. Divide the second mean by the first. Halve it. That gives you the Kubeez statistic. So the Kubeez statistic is 0.485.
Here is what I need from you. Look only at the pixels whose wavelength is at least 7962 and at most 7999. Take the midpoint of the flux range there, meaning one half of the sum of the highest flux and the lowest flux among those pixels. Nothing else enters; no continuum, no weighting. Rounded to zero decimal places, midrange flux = 10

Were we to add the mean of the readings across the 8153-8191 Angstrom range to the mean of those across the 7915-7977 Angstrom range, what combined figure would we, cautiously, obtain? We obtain 21.8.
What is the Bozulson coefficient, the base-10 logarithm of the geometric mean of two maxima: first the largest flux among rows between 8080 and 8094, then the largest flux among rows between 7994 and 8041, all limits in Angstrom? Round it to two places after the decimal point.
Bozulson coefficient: 1.15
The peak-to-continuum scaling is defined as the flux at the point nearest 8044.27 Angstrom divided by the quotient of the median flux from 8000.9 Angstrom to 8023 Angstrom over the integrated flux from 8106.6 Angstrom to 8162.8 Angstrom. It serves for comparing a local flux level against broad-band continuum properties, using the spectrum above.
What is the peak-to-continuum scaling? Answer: 605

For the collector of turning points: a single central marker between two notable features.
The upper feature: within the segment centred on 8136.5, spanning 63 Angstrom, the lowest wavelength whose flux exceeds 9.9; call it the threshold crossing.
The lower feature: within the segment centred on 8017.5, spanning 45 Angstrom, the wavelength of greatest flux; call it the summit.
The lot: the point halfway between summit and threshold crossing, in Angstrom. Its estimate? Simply 8066.6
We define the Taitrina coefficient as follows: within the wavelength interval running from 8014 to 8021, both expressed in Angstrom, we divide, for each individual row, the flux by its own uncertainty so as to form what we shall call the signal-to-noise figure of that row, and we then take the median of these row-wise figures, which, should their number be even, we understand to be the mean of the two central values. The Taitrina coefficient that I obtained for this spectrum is 5.7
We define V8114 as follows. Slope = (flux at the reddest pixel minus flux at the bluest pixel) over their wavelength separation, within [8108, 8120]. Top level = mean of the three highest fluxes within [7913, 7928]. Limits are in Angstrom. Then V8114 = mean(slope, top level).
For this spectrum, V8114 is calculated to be 8.25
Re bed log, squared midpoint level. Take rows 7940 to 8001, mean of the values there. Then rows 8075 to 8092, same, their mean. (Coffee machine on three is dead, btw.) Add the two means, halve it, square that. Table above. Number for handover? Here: 123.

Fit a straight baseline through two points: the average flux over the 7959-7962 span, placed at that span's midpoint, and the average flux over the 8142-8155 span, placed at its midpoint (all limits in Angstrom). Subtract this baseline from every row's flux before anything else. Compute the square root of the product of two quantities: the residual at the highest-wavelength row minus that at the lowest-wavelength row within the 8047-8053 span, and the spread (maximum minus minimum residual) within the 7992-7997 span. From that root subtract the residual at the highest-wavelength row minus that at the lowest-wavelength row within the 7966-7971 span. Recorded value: -1.7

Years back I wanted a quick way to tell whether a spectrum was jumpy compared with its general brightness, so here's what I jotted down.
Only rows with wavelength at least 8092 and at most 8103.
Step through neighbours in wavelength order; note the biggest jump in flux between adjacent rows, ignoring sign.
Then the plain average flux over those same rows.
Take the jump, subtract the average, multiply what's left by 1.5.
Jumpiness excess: -11.3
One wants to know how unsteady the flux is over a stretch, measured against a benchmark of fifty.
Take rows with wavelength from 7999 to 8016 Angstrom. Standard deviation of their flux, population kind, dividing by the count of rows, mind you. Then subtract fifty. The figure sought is -48.3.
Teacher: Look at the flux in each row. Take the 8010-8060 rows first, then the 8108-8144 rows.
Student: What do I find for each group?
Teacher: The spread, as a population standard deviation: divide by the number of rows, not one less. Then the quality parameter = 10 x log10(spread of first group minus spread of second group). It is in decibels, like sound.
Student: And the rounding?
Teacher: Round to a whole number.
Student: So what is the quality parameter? -1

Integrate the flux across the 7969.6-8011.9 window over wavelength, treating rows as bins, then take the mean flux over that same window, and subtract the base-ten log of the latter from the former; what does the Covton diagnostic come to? 459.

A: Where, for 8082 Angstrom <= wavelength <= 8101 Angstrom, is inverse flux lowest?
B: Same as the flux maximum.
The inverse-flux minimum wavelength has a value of 8083.27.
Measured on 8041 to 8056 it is 8051.69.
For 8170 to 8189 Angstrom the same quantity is 8188.17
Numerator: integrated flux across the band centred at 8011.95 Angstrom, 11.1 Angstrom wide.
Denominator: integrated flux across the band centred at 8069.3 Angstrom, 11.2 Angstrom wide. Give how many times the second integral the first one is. 0.70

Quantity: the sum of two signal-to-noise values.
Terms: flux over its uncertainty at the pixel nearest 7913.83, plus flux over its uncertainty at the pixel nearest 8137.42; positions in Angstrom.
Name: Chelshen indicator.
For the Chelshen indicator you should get 9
